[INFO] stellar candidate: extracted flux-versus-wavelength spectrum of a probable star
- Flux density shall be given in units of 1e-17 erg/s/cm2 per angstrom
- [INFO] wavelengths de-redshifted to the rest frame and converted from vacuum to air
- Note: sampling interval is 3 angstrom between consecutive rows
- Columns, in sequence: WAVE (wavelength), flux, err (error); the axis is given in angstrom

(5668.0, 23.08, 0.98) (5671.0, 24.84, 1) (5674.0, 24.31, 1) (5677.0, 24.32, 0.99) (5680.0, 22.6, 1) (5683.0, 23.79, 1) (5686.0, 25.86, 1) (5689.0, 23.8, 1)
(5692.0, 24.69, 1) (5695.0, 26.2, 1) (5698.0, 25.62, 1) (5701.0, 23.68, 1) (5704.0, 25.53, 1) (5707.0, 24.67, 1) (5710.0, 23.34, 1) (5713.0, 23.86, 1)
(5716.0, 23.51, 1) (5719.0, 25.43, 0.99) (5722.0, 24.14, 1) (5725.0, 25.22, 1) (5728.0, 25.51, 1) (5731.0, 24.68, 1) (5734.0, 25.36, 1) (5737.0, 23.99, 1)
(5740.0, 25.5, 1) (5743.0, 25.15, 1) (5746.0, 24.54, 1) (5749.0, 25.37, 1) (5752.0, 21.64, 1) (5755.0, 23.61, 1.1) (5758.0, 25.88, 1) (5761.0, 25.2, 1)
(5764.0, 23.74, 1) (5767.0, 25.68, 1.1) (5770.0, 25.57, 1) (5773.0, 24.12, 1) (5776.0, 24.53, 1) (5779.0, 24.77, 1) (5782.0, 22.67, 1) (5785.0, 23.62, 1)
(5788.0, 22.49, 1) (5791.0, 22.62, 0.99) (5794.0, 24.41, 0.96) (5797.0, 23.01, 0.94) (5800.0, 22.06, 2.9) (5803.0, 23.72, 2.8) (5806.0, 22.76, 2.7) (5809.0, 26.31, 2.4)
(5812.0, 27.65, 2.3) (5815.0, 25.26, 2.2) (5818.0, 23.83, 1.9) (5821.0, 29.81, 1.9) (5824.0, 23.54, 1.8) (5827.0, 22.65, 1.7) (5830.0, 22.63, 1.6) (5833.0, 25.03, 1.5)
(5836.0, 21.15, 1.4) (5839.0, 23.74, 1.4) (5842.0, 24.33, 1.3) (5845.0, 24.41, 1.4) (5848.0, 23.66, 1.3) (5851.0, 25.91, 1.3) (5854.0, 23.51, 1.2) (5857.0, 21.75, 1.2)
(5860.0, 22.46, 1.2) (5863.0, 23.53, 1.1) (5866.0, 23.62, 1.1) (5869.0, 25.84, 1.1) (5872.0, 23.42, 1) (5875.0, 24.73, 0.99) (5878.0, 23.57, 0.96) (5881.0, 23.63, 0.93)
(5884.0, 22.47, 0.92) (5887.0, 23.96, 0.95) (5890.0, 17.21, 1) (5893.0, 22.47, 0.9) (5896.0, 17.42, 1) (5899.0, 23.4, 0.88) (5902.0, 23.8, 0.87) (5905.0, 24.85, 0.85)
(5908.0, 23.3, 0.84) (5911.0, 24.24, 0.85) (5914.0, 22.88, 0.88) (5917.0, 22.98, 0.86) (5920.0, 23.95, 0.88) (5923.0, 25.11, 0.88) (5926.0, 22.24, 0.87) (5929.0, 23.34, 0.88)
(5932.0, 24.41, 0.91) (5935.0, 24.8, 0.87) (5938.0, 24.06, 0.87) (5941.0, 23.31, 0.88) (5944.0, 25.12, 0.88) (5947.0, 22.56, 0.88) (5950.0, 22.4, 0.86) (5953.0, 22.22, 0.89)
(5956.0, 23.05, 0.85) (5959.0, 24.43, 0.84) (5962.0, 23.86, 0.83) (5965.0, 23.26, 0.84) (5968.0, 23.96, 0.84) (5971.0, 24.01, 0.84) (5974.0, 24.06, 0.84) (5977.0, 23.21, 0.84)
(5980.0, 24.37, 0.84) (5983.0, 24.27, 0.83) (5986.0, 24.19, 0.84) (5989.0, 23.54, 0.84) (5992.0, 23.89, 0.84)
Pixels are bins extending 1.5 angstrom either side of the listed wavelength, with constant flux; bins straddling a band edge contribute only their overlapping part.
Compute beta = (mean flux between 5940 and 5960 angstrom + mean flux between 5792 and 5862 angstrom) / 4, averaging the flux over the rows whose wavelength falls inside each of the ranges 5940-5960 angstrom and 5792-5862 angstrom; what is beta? 11.8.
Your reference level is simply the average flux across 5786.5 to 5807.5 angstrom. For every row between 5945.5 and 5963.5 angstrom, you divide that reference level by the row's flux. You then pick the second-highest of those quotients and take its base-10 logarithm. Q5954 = 0.012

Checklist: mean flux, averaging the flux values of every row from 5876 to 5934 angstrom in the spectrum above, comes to 22.9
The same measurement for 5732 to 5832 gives 24.4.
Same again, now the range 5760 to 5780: 24.8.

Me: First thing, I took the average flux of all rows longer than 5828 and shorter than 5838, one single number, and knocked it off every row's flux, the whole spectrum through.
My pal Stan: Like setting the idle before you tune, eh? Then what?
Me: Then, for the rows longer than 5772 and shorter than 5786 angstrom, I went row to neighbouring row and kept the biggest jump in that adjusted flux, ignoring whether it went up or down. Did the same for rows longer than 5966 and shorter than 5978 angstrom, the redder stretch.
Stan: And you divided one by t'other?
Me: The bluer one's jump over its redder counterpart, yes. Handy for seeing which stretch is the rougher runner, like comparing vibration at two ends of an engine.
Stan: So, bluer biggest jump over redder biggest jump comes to 2.47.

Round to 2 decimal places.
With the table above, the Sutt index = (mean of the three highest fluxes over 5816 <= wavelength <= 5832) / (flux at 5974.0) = 1.07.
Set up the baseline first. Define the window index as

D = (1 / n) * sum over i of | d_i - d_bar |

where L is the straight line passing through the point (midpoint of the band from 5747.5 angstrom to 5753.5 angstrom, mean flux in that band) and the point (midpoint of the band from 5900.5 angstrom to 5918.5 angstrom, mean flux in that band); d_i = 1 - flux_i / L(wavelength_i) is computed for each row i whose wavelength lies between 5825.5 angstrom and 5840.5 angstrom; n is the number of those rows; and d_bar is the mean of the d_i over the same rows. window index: 0.045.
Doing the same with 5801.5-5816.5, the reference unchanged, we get 0.064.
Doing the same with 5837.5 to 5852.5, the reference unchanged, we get 0.025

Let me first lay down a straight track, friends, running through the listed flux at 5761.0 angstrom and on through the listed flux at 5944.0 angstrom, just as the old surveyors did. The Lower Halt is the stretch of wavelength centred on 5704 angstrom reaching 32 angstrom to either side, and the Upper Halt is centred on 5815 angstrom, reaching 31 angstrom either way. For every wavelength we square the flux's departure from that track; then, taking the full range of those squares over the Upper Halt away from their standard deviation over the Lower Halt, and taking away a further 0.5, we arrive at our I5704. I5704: -20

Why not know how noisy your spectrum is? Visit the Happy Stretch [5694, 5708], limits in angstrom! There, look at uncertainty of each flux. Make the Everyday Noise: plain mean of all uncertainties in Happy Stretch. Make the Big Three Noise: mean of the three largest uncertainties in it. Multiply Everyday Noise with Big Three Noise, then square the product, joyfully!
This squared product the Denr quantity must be 1.00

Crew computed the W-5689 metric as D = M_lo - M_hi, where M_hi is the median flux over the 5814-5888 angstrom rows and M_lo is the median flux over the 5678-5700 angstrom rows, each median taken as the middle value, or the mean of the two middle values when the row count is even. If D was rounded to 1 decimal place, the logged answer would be 1.1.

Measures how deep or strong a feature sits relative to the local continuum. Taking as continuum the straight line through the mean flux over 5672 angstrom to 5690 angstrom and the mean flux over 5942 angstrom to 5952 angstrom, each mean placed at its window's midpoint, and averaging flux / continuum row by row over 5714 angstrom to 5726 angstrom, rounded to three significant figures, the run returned 1.02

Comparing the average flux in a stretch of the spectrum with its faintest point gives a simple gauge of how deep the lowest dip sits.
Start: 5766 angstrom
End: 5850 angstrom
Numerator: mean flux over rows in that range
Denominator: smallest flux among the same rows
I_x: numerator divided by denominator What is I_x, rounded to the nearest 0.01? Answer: 1.14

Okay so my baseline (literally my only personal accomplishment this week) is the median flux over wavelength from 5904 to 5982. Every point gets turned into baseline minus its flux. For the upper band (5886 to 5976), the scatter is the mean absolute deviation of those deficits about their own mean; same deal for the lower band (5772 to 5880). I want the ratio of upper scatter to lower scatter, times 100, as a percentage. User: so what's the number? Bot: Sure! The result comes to 94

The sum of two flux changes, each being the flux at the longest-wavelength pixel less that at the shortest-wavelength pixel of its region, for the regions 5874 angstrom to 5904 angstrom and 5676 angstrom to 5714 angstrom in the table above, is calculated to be -1.4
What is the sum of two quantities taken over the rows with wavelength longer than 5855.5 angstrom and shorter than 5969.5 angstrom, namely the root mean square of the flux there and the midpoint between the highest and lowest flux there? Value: 44.8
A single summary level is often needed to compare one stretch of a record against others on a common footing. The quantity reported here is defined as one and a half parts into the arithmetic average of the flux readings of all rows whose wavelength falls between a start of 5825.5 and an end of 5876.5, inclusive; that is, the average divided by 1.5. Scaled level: 15.8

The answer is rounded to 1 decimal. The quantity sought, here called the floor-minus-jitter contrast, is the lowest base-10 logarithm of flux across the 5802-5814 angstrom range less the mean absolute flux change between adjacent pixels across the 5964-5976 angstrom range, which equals 1.1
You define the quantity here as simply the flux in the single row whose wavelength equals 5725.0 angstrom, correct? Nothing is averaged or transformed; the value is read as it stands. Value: 25.22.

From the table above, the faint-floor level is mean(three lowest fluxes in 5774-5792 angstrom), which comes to 22.6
